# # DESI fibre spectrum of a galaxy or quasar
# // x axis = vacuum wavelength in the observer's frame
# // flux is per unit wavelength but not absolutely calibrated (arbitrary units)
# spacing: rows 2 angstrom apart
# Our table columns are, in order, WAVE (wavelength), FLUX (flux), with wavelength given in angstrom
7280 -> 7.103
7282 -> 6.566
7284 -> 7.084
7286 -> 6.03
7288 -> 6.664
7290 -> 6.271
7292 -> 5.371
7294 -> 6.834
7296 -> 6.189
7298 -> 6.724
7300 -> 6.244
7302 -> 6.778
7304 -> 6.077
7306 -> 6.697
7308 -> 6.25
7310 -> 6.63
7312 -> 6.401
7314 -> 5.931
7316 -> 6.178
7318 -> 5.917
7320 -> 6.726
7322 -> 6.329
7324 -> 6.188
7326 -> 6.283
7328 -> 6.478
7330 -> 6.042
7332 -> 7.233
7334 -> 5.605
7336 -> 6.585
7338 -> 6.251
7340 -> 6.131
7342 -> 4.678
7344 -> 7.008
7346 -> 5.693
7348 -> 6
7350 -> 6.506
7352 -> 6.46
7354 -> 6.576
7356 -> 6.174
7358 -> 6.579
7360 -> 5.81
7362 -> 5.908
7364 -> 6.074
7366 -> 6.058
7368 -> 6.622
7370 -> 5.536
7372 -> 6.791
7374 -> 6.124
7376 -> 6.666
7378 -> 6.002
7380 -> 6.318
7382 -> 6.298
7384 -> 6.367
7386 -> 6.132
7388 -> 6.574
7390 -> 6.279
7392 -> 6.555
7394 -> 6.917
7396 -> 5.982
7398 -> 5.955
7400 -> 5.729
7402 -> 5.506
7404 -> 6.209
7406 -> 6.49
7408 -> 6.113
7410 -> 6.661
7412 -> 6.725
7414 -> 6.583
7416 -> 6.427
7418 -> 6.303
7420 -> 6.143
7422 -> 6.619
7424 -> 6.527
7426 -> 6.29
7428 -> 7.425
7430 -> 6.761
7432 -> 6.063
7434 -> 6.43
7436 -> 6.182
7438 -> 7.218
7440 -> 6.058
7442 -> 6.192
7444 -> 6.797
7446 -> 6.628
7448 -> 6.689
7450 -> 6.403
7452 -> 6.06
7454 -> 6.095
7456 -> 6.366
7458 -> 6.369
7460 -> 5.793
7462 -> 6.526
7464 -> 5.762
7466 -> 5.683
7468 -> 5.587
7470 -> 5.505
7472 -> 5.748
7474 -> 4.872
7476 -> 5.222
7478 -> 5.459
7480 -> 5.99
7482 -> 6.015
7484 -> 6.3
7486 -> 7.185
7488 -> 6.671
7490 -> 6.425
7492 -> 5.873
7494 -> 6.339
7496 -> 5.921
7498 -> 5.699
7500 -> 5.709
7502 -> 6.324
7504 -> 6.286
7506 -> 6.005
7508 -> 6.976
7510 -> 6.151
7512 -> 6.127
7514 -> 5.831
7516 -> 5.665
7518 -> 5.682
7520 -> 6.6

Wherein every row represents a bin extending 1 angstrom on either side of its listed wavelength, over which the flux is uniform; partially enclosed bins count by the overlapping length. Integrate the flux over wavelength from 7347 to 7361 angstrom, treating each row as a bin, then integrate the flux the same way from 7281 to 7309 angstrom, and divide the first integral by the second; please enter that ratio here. 0.5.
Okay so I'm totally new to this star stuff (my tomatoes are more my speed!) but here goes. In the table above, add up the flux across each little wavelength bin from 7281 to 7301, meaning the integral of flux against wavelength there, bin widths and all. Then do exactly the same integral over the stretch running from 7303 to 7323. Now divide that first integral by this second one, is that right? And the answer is 1.01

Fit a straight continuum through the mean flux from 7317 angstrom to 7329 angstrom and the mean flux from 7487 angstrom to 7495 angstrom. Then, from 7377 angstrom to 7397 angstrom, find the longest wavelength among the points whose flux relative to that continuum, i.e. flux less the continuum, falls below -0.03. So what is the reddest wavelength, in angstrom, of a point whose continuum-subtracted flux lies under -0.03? 7396 angstrom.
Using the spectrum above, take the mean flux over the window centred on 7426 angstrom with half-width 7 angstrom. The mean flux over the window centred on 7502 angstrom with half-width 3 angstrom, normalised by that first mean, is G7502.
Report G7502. 0.93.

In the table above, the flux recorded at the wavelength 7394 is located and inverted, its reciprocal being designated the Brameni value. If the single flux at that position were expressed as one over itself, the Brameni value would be 0.145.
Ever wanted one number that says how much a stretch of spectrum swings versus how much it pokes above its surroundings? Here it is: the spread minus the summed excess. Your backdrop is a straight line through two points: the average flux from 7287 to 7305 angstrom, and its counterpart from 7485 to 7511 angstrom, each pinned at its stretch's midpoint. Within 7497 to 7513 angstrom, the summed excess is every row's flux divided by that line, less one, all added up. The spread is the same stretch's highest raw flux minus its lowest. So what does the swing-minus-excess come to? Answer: 1.4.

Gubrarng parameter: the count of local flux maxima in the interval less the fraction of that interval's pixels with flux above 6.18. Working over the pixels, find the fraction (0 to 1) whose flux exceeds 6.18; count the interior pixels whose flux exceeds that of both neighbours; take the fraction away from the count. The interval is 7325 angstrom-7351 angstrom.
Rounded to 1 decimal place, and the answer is 3.5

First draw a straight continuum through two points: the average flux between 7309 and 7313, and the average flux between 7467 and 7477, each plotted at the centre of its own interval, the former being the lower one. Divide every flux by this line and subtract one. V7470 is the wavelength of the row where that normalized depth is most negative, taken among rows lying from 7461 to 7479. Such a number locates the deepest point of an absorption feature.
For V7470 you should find 7474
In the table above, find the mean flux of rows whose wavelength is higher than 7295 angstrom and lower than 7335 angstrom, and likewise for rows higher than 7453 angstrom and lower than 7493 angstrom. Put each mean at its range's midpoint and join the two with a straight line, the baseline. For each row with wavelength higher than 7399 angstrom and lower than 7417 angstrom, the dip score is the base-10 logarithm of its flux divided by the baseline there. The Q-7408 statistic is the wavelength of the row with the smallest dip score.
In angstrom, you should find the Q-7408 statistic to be 7402 angstrom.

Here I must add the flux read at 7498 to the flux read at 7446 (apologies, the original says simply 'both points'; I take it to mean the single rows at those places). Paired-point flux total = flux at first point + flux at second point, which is 12.3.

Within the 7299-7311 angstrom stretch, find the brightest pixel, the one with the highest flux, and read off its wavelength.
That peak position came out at 7302 angstrom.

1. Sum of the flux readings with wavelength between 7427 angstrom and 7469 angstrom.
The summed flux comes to 133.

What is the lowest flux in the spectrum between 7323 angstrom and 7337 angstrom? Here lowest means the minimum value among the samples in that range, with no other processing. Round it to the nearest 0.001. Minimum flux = 5.605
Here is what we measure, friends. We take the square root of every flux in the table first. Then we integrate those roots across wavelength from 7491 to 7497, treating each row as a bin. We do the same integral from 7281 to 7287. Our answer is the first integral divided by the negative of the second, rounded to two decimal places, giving -0.96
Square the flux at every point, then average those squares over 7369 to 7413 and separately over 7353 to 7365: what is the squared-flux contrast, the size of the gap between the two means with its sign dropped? 1.1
